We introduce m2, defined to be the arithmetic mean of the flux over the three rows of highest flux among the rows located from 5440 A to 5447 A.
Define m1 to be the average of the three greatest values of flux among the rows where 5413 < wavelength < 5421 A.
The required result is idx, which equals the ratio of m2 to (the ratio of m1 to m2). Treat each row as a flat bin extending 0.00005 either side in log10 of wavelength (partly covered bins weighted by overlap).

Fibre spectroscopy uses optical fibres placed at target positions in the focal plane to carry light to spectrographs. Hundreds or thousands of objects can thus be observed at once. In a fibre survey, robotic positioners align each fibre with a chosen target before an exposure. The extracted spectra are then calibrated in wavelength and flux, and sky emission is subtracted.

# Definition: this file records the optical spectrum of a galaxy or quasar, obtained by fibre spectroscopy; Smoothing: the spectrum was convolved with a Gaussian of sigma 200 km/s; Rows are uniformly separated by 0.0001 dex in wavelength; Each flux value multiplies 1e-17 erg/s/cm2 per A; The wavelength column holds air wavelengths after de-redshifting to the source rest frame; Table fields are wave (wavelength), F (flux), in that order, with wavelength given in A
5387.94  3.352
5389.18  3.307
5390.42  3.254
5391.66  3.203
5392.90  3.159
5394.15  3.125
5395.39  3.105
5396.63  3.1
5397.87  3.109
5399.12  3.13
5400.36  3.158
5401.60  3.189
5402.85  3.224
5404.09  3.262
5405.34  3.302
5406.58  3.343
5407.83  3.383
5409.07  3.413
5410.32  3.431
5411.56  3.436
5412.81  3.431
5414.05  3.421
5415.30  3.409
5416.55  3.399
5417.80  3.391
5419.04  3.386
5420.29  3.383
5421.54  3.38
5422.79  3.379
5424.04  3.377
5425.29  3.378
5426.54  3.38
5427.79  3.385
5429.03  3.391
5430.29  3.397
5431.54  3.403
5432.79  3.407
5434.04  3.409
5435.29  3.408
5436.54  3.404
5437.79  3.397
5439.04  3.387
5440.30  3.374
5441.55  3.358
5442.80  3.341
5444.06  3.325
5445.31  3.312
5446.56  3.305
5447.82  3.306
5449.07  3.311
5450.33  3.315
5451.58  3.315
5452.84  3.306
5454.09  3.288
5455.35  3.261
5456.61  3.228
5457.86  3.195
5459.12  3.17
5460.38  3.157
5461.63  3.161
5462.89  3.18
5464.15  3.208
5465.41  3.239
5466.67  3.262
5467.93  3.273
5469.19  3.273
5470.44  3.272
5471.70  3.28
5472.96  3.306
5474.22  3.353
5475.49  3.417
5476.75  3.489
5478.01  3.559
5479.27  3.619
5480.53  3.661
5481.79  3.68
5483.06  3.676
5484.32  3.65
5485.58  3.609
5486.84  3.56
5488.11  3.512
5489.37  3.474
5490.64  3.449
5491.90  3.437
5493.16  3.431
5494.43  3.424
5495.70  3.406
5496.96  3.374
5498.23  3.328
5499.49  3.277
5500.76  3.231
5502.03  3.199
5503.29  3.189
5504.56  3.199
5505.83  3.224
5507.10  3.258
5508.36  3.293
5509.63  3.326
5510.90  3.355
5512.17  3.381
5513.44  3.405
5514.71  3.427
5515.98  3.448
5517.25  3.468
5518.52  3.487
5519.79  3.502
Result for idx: 3.31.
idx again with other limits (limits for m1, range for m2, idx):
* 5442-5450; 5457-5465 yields 3.07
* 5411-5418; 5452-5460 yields 3.15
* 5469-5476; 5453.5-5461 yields 3.16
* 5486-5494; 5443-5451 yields 3.13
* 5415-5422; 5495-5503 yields 3.34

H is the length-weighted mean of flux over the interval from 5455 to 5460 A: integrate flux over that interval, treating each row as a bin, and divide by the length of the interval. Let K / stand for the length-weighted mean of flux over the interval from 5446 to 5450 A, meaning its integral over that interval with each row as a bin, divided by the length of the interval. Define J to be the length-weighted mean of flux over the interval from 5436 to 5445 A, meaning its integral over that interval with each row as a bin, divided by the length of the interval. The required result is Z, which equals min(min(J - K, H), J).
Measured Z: 0.06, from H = 3.2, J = 3.37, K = 3.30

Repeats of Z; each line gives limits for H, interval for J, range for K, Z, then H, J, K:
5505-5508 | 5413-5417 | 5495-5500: 0.06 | 3.2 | 3.41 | 3.35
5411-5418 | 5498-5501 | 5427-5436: -0.12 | 3.4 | 3.28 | 3.40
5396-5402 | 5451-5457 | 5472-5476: -0.07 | 3.1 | 3.28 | 3.34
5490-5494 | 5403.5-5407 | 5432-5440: -0.10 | 3.4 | 3.30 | 3.40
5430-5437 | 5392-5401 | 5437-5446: -0.23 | 3.4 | 3.13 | 3.36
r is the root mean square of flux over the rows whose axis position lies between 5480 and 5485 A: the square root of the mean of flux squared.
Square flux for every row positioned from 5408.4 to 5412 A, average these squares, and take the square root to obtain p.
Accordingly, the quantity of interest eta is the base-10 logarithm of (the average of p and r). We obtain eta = 0.550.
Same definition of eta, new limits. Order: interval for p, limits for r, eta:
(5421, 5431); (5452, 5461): 0.519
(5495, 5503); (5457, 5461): 0.510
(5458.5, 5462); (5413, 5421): 0.516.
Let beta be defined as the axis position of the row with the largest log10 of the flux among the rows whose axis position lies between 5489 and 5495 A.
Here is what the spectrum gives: 5489.37 A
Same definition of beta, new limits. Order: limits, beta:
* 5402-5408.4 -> 5407.83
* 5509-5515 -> 5514.71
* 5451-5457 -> 5451.58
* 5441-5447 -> 5441.55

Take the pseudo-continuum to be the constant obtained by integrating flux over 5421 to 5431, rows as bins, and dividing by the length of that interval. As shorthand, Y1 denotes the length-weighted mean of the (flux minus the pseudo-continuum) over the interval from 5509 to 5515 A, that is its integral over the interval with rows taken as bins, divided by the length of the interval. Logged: -0.01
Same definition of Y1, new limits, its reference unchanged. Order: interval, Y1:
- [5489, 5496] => 0.05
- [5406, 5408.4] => -0.02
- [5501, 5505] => -0.18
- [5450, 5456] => -0.09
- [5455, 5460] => -0.17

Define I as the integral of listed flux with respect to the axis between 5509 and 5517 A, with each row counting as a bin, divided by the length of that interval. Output 3.39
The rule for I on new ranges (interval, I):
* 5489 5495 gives 3.44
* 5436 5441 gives 3.39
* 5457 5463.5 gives 3.18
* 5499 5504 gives 3.22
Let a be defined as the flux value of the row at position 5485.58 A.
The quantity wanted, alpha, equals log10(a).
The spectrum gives 0.557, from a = 3.609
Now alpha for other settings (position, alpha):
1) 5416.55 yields 0.531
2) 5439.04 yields 0.530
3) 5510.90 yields 0.526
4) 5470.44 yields 0.515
